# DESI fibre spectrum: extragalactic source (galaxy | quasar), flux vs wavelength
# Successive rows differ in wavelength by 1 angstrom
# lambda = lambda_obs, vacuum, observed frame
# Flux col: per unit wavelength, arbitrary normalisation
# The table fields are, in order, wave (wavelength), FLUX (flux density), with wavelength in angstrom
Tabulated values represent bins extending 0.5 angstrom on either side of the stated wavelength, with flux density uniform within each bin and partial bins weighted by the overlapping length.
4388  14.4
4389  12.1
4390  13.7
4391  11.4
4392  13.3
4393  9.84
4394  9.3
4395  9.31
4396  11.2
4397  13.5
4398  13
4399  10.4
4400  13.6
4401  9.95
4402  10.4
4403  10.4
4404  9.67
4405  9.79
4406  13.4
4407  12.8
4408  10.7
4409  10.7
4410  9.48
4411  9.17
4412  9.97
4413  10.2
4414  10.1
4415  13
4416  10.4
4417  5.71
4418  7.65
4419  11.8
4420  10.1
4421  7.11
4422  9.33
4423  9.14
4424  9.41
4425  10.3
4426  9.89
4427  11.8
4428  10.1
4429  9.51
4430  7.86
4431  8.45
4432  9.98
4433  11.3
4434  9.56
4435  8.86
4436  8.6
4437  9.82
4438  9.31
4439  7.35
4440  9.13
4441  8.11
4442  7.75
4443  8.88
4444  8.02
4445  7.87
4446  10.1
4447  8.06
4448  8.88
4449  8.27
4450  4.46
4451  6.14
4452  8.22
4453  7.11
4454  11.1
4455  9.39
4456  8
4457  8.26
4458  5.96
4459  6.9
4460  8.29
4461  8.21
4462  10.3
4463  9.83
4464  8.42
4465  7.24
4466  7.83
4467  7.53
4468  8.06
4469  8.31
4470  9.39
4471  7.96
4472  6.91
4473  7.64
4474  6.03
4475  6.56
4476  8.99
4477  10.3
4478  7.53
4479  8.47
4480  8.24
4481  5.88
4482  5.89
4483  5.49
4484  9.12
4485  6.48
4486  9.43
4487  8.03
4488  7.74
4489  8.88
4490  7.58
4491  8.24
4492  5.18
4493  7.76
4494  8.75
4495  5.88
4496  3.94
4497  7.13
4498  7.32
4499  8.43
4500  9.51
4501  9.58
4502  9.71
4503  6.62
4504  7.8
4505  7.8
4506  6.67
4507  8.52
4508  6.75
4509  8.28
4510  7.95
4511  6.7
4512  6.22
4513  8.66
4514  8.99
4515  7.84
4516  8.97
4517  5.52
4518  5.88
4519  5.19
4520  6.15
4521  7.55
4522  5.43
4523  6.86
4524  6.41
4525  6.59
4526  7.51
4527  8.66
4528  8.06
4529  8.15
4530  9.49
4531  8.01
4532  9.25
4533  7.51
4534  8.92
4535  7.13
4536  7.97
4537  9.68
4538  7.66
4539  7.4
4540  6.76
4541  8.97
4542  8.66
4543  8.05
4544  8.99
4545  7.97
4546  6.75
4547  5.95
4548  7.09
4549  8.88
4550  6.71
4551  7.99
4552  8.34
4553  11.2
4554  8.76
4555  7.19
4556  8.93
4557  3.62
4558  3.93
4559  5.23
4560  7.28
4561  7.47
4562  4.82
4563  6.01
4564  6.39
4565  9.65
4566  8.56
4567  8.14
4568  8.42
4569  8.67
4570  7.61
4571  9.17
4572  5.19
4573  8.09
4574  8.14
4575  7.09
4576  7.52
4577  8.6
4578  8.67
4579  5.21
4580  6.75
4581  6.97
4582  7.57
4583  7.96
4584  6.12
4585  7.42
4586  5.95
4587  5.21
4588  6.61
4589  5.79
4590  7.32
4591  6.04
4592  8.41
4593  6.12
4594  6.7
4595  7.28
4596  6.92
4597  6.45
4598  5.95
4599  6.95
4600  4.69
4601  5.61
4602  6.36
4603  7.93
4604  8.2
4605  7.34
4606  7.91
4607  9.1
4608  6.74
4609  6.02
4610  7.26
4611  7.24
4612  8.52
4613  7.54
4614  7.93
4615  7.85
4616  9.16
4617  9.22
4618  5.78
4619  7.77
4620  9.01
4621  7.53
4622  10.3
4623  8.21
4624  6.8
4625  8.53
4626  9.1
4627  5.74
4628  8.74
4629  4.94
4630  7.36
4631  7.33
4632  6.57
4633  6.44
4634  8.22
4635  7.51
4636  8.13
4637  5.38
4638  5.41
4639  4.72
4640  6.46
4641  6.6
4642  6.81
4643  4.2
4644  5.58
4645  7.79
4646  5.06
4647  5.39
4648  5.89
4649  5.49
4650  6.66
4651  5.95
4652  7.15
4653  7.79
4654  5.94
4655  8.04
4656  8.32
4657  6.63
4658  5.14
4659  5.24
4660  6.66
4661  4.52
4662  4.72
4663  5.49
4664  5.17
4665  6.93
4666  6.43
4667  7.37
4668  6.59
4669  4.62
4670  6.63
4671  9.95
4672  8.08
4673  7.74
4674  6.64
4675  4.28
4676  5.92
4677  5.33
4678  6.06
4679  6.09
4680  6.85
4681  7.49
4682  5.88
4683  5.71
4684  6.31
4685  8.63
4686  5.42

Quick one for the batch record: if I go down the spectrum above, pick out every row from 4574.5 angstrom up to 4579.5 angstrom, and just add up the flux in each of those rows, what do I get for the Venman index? 37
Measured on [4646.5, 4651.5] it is 29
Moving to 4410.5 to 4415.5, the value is 52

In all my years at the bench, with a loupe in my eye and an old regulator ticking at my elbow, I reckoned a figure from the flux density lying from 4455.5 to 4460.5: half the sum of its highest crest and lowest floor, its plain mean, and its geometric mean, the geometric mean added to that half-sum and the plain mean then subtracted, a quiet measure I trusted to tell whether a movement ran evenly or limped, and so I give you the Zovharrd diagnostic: 7.1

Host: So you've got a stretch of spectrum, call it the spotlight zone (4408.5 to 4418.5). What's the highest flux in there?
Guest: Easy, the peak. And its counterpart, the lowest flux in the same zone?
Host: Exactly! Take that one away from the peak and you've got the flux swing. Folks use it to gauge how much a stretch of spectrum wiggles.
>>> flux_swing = 7.3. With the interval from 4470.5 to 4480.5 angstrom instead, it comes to 4.3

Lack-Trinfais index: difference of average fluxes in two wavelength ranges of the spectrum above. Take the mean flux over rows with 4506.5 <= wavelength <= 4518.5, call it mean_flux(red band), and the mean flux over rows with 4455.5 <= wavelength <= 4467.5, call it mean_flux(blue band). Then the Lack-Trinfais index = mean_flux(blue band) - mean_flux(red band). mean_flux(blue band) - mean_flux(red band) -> 0.5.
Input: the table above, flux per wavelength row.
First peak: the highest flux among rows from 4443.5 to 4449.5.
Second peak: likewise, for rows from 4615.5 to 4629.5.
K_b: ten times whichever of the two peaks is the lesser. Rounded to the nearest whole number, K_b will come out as 101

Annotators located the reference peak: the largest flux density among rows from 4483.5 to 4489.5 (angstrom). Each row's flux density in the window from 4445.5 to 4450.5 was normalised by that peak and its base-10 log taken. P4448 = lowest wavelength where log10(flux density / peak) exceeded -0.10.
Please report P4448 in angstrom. 4446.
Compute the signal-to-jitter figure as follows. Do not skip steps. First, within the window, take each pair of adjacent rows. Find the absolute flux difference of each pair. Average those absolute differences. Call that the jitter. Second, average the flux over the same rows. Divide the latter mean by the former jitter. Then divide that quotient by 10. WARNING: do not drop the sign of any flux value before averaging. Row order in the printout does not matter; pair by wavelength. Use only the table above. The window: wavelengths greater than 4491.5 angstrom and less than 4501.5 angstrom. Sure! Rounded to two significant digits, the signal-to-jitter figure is 0.47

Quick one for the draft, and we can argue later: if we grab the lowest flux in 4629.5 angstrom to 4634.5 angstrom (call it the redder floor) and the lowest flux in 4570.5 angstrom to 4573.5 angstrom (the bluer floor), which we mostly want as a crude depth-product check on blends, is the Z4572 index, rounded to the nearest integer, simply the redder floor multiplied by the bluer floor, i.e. 33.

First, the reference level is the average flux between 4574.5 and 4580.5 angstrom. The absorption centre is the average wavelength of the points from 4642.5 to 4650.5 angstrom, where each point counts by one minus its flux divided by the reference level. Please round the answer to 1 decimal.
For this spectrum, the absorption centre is 4646.0 angstrom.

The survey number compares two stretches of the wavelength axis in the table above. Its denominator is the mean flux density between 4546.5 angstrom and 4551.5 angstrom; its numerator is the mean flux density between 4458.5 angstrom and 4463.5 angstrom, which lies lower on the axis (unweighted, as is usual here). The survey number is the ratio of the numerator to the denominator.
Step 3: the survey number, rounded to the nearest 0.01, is 1.19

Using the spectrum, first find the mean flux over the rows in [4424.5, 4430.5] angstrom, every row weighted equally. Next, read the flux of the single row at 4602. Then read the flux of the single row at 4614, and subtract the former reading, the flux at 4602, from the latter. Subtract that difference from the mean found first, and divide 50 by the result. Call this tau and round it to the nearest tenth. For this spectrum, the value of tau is 6.0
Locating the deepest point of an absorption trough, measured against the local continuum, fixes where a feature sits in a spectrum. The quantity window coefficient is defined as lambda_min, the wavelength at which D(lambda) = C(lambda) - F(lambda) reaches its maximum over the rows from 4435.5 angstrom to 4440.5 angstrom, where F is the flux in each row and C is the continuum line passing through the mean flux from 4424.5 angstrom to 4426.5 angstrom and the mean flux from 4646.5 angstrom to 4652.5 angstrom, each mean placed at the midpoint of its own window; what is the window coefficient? 4439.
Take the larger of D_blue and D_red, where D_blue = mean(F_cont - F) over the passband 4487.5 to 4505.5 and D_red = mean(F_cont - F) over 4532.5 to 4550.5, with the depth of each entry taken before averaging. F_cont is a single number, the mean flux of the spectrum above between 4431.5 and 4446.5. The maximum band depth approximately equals 1.32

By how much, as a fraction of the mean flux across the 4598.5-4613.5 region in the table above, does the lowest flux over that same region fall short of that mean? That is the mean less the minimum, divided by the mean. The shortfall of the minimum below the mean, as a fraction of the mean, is 0.35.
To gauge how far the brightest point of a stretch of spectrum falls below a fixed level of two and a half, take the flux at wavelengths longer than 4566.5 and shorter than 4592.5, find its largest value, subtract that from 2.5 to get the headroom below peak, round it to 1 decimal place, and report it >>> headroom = -6.7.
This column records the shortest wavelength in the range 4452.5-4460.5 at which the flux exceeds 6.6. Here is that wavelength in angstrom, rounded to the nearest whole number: 4453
